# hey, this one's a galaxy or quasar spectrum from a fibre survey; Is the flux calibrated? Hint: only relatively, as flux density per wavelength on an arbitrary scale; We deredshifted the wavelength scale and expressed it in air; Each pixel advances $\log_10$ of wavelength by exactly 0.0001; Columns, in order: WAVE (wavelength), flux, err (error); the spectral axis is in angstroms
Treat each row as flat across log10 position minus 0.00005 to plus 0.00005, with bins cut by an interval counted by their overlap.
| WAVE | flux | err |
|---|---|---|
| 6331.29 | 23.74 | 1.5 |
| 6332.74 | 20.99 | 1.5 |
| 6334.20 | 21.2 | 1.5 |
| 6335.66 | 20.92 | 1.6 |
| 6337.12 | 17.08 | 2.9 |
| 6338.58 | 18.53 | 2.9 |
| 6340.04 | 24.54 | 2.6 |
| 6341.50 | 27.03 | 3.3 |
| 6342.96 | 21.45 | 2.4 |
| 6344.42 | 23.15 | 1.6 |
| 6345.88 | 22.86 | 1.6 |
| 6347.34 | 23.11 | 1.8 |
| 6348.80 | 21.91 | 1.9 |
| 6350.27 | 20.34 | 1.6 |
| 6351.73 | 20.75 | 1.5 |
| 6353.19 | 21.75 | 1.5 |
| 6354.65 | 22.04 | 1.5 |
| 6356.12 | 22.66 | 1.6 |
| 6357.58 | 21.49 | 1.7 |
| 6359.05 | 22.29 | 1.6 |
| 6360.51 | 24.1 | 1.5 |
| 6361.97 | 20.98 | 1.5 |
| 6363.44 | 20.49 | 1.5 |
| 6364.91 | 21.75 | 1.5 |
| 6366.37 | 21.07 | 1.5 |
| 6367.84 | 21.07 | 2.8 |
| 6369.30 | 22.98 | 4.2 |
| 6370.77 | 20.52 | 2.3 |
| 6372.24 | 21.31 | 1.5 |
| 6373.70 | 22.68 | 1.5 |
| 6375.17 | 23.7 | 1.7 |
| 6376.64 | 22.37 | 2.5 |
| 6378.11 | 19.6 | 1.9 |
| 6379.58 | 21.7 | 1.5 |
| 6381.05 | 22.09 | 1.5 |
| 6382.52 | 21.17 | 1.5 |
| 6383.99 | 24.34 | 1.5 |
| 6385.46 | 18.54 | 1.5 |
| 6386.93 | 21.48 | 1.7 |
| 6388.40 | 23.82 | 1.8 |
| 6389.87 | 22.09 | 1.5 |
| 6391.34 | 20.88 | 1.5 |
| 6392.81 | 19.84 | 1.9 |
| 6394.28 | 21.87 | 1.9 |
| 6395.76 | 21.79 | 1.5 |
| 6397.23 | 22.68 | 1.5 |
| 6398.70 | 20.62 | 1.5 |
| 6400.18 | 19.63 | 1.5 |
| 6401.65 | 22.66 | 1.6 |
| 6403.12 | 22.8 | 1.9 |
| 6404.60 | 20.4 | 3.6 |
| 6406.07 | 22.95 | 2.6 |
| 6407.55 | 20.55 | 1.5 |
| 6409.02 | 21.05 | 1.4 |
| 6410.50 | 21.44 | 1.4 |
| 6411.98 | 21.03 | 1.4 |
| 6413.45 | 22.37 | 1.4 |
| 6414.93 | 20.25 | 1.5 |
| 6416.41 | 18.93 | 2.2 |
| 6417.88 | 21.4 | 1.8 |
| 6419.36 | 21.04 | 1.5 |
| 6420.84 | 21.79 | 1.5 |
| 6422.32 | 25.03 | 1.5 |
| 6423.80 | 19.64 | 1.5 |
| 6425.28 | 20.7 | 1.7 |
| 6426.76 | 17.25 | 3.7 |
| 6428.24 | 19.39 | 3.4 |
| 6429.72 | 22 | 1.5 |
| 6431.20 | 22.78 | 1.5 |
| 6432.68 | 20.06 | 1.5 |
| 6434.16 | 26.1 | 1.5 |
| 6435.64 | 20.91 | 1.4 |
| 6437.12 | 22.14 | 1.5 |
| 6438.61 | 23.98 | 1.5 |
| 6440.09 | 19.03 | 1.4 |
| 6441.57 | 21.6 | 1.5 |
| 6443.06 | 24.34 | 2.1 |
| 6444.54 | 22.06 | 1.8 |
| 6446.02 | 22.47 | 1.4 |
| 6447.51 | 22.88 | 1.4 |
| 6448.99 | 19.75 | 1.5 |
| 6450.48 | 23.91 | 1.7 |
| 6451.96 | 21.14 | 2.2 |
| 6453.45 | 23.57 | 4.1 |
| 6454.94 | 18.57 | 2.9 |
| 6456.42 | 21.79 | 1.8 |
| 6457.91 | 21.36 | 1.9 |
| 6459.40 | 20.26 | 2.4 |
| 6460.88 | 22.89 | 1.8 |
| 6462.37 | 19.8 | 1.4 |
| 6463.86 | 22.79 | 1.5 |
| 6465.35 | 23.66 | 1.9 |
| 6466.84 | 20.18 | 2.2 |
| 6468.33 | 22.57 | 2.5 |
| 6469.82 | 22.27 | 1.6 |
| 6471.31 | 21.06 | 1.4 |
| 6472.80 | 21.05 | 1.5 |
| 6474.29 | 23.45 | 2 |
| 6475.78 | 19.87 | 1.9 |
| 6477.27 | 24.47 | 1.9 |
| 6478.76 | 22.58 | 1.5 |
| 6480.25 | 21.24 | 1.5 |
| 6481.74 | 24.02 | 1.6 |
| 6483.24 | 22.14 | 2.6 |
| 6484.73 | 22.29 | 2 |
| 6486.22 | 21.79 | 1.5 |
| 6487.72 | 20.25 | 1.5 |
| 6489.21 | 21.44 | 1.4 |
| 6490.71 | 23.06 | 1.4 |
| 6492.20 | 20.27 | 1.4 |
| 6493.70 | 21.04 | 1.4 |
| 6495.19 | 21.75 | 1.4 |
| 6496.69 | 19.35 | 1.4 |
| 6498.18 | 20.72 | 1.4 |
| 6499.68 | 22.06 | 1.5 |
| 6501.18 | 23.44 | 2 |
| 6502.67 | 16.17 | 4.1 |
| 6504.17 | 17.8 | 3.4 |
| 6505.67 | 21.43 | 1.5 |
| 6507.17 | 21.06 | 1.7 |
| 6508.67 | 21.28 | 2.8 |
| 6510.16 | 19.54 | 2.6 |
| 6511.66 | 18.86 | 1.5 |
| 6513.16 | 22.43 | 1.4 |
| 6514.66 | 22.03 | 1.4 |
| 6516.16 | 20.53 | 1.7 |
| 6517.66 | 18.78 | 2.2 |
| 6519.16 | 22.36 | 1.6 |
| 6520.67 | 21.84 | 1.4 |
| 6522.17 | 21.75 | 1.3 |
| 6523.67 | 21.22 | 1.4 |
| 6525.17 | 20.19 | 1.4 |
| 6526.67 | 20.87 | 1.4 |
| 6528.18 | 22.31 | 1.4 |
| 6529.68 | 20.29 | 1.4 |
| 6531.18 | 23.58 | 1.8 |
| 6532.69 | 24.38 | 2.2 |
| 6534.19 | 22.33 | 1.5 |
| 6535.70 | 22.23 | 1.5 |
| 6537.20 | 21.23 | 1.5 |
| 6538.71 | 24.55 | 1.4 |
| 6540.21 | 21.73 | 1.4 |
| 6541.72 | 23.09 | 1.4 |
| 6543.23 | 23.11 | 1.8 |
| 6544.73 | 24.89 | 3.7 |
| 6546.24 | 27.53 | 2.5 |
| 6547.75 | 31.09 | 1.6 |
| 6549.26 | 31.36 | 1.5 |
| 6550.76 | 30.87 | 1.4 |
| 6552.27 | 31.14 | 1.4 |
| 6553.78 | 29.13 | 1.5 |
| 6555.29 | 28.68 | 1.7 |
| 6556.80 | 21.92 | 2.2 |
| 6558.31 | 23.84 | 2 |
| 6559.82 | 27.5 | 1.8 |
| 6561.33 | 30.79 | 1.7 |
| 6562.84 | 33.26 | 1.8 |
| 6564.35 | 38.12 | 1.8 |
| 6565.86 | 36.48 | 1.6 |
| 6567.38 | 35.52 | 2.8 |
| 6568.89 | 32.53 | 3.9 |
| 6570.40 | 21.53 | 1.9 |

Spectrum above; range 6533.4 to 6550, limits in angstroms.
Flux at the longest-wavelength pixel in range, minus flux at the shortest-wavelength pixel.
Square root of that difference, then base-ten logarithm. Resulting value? 0.48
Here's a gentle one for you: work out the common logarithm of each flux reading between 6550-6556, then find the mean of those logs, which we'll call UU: 1.48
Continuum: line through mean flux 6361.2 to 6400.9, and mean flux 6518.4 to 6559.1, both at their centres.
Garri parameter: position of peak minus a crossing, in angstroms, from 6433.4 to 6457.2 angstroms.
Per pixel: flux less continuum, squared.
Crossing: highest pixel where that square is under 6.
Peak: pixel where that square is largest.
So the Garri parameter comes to -1.5 angstroms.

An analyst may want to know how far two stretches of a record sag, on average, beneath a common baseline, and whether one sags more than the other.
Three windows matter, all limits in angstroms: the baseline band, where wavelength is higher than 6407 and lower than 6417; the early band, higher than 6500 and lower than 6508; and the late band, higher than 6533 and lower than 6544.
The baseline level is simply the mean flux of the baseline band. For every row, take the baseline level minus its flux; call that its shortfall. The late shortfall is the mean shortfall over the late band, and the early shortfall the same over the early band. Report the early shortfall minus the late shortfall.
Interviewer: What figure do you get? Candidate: 3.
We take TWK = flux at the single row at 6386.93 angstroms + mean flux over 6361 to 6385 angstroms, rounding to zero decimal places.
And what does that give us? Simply 43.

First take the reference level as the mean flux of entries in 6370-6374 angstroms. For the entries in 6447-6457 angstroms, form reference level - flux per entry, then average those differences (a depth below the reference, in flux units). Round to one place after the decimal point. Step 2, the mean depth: -0.2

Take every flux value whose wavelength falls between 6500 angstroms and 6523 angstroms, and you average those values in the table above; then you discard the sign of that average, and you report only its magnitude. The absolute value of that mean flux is 20.6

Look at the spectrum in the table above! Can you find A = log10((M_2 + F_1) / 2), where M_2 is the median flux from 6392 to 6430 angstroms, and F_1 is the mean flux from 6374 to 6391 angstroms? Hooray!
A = 1.33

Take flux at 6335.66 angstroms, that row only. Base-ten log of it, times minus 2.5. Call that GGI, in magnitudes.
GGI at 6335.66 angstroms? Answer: -3.30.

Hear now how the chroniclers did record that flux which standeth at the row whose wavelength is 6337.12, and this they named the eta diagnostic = 17.08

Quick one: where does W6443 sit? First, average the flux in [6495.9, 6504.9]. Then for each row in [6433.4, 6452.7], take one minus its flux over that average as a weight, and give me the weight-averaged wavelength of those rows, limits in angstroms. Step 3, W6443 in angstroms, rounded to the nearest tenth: 6442.1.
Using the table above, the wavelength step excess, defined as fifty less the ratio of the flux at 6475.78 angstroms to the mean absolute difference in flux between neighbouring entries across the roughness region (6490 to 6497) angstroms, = 38.1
